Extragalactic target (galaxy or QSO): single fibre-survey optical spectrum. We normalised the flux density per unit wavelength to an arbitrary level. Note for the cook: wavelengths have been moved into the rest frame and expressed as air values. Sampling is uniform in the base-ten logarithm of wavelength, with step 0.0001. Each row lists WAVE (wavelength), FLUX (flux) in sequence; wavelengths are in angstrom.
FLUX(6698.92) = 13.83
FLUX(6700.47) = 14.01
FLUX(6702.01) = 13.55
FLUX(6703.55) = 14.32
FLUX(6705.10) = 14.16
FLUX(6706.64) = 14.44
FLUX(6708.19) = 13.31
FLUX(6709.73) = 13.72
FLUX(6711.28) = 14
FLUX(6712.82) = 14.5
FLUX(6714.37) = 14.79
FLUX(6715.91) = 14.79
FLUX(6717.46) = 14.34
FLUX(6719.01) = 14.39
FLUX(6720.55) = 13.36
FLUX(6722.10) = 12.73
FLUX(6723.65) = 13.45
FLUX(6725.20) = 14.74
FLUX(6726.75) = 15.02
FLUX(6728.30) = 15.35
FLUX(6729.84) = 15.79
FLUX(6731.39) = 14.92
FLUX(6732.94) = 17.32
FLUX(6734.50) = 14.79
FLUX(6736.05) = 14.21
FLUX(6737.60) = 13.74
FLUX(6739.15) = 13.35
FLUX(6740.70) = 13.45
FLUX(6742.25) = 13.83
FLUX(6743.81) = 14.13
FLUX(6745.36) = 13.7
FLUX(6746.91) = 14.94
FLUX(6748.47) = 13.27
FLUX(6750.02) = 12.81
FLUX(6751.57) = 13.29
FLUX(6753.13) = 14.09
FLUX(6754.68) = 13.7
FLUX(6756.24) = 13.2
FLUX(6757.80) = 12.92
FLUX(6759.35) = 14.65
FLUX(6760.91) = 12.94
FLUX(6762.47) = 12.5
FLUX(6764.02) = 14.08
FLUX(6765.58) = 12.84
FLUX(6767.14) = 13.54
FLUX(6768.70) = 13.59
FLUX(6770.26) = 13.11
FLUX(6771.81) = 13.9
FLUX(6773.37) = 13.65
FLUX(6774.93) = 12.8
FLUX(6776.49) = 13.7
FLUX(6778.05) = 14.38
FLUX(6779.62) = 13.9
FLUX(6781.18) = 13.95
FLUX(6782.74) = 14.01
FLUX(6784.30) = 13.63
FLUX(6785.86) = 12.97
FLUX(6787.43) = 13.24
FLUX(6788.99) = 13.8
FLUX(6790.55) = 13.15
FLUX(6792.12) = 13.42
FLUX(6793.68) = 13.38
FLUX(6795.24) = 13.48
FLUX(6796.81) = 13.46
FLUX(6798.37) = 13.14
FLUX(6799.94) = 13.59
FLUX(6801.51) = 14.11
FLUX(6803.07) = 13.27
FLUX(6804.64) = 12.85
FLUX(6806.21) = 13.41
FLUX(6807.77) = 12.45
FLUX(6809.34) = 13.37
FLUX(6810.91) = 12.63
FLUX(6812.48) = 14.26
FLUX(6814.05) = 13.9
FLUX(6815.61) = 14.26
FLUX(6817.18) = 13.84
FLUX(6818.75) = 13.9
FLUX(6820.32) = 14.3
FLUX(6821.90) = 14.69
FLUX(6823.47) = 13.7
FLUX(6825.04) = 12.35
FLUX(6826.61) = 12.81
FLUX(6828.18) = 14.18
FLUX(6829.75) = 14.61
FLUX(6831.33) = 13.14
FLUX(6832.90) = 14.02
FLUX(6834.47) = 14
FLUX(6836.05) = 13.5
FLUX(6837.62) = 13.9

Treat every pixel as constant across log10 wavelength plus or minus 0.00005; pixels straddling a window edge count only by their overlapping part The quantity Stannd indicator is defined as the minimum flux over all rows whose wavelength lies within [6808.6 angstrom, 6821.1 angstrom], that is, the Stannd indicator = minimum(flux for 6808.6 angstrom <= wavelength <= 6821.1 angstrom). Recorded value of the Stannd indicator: 12.63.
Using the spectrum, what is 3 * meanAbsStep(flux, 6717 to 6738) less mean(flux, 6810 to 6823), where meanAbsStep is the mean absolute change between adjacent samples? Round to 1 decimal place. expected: -11.3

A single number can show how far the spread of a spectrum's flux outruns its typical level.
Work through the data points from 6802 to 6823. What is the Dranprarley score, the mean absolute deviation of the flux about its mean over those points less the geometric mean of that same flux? -13.0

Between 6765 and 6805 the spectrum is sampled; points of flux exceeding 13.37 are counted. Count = 17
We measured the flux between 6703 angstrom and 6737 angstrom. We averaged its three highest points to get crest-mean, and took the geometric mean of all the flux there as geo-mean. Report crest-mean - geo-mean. 1.7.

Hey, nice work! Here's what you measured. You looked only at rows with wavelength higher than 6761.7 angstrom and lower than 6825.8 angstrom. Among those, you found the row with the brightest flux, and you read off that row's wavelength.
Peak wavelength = 6821.90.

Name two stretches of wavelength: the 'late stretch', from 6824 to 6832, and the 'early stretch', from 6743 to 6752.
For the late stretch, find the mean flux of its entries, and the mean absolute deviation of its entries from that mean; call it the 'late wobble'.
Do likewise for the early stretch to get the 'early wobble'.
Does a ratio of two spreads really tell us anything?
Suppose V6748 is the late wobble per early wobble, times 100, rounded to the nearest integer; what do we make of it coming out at 138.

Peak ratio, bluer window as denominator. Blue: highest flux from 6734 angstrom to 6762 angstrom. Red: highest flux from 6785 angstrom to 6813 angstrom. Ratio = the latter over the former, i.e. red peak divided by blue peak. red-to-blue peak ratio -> 0.95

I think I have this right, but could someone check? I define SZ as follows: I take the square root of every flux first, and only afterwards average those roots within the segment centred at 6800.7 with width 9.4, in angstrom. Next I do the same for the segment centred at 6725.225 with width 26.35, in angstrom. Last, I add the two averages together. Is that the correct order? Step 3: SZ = 7.48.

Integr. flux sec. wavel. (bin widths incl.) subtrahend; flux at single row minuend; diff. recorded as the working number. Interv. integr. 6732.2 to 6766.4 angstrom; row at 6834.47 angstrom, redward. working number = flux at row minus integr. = -458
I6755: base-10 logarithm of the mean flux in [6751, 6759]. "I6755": 1.13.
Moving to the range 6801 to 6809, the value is 1.12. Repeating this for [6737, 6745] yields 1.14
